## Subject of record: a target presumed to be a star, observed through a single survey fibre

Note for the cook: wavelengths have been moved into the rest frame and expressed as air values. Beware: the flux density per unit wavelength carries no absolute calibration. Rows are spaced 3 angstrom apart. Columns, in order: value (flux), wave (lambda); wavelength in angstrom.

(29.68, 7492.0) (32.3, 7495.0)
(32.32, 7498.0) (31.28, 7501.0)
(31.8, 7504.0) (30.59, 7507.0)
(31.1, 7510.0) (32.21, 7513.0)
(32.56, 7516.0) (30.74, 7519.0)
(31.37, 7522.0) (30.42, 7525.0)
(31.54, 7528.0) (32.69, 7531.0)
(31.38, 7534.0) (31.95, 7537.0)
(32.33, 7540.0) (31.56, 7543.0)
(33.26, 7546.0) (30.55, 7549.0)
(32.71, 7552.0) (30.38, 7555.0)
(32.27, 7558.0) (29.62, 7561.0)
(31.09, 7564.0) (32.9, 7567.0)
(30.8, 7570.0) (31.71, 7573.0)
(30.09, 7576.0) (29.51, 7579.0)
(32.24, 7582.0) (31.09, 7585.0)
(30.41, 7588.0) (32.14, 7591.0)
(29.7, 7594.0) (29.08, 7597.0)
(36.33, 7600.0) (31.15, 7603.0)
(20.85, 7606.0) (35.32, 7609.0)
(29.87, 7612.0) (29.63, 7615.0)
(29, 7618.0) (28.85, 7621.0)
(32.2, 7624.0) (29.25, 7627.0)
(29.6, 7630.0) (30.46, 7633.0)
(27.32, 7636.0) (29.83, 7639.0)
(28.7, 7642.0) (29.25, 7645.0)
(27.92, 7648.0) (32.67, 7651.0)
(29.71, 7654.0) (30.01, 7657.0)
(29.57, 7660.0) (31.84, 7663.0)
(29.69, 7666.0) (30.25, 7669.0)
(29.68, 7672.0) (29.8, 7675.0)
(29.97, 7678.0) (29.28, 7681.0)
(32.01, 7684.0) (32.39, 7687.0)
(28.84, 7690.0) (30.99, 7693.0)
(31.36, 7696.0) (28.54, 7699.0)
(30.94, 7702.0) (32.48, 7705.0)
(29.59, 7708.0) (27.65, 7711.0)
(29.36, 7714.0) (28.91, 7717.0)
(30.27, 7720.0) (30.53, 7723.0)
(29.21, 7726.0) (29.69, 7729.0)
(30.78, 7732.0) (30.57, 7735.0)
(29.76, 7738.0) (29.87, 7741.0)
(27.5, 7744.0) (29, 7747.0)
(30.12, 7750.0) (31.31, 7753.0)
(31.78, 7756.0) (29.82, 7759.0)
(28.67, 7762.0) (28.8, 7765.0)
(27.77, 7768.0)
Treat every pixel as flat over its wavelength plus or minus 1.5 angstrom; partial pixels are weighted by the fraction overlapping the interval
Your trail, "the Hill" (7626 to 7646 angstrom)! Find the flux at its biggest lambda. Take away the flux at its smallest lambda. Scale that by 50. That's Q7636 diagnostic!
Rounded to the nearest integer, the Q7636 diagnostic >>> 0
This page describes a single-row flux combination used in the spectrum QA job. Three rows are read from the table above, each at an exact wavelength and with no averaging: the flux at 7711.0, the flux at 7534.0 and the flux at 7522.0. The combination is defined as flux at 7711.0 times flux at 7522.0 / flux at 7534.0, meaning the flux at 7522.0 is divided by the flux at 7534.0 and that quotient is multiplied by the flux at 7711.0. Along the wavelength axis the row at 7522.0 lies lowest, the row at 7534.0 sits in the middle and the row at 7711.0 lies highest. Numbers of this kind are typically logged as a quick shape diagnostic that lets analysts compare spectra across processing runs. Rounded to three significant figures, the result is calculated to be 27.6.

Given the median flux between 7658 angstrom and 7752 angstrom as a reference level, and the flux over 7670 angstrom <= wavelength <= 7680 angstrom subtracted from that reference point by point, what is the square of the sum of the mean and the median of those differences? 0.0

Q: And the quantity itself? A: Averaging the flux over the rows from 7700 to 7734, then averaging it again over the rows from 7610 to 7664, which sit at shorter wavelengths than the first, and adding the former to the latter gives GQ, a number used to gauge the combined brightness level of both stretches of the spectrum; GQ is 59.7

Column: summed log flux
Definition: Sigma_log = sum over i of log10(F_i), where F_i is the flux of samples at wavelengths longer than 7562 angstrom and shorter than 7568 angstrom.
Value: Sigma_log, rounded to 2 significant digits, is 3.0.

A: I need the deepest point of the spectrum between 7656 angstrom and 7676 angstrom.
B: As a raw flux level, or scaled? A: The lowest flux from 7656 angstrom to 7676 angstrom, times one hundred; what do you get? 2957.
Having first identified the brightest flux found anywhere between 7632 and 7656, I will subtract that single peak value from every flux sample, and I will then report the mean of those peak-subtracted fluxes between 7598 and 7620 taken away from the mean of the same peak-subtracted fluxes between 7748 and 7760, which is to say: 0.5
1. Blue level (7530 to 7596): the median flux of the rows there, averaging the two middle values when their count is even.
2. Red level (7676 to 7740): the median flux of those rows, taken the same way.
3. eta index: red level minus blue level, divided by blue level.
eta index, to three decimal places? -0.048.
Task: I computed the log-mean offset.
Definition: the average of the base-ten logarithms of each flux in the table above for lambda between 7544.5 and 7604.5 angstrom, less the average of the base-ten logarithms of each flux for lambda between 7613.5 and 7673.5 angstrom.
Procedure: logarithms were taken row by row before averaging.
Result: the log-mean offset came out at 0.0223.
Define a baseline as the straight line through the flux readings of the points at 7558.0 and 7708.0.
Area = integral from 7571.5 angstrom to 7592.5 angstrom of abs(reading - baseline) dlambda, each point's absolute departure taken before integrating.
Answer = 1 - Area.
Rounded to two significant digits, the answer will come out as -21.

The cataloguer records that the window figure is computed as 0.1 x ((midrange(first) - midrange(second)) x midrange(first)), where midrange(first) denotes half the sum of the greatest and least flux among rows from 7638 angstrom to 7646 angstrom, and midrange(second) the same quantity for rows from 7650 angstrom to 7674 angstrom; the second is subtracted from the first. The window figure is -5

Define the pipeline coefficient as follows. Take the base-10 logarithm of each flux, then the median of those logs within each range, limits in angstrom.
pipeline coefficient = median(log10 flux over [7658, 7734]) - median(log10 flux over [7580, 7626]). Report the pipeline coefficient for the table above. -0.009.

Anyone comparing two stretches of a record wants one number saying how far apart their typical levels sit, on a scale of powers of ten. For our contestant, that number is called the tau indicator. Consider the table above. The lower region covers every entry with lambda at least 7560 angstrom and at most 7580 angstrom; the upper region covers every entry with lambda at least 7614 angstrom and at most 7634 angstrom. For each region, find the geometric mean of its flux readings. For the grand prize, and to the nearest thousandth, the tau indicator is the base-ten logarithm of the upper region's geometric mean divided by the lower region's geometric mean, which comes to -0.014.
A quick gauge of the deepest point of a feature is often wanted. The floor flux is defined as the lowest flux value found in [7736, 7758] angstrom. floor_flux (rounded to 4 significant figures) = 27.50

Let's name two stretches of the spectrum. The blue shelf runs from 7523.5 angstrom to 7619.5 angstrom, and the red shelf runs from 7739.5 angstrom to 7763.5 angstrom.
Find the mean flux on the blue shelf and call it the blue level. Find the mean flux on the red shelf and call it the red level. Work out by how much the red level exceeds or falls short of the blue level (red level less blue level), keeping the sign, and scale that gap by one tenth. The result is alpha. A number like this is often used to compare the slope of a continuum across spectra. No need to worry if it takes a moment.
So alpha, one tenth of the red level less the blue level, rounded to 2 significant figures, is -0.13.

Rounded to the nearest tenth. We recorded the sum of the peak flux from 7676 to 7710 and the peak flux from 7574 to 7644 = 68.8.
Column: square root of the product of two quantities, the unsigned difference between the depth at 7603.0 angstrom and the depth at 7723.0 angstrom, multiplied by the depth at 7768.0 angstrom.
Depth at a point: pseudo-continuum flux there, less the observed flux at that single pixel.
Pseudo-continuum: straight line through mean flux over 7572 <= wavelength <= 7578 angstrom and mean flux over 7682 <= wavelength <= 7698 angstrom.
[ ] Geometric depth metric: 1.7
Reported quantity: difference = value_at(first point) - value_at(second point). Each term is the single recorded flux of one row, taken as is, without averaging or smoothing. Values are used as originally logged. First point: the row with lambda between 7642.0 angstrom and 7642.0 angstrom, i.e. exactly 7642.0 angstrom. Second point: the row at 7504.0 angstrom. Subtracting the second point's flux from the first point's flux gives -3.1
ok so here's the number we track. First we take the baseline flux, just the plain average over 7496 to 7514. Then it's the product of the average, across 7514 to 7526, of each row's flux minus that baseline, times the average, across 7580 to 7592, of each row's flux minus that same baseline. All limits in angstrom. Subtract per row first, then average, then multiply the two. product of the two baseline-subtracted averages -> 0.0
